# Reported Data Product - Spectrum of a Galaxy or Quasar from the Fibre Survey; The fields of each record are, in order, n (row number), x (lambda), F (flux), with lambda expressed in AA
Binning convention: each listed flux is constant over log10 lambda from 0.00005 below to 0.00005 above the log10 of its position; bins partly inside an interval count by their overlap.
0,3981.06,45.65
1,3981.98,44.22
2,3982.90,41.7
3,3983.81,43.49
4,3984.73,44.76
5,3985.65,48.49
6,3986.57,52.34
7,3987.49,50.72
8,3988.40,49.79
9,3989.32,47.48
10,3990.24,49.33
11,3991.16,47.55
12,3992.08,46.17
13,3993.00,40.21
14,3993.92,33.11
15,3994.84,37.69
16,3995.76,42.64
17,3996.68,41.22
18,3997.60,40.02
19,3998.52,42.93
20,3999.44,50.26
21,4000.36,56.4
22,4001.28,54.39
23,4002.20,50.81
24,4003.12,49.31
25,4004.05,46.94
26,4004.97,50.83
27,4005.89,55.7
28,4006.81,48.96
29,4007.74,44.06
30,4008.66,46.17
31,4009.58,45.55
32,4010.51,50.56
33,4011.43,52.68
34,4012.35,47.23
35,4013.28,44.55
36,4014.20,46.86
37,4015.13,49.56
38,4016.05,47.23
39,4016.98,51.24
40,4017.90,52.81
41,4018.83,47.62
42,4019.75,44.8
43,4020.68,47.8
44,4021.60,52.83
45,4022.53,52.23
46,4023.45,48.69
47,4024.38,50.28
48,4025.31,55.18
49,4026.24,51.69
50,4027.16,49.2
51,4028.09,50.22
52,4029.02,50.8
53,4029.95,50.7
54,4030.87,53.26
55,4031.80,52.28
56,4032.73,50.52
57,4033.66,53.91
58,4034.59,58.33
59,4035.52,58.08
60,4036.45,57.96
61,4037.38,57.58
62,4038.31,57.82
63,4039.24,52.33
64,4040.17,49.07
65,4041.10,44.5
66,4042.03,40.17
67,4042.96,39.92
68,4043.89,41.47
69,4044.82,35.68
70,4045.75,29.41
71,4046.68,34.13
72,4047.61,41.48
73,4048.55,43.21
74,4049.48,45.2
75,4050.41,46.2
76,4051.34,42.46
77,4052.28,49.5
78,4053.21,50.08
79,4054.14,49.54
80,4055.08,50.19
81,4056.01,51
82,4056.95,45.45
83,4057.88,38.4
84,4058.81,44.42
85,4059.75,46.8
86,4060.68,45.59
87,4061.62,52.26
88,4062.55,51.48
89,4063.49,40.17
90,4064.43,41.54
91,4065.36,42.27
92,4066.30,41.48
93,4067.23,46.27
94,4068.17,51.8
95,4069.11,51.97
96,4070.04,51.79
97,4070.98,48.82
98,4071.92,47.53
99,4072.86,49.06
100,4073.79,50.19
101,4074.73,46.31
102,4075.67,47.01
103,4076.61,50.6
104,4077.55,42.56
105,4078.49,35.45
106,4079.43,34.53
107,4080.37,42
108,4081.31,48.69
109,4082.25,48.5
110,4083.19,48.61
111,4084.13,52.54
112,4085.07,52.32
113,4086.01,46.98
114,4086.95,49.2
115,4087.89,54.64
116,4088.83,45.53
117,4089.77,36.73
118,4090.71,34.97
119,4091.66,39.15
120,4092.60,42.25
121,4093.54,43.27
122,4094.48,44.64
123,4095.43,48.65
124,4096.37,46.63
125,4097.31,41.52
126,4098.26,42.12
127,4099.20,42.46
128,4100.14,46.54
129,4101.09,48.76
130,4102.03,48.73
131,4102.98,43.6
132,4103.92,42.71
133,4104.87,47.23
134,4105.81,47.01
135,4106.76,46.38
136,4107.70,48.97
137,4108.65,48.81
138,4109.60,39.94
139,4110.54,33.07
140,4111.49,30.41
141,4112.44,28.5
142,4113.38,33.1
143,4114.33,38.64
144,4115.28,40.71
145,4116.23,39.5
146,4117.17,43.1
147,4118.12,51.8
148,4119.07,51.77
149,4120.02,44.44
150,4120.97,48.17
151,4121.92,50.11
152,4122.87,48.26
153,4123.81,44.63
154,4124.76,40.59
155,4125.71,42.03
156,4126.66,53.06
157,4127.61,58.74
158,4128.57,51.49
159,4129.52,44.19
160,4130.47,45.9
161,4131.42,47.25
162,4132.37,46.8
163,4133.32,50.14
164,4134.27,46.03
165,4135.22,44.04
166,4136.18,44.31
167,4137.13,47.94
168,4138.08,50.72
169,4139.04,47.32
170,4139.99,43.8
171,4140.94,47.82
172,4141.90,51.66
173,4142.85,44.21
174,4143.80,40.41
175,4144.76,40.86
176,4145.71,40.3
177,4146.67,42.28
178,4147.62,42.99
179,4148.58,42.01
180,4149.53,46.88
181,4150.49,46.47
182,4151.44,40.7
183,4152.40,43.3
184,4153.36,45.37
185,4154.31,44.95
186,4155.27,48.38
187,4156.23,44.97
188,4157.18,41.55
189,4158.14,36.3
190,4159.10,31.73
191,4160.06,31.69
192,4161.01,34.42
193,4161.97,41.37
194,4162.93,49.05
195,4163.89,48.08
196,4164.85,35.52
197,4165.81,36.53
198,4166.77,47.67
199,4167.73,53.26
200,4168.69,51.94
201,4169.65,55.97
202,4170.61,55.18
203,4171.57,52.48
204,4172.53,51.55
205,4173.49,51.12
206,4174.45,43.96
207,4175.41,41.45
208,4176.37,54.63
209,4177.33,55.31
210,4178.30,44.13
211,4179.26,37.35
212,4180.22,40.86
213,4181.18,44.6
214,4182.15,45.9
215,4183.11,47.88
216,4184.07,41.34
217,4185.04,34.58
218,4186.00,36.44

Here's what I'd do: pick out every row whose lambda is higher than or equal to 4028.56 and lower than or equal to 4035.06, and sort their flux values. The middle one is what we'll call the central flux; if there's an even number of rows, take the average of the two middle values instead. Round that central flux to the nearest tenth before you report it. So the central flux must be 52.3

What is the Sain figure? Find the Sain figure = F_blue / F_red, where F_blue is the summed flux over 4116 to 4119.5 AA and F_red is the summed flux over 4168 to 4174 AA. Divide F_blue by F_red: 0.58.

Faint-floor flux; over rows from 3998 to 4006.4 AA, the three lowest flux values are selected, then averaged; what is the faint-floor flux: 46.4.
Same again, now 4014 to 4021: 46.3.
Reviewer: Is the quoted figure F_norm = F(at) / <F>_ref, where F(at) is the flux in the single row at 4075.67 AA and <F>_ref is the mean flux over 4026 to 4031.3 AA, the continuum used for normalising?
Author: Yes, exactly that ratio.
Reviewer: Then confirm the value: 0.92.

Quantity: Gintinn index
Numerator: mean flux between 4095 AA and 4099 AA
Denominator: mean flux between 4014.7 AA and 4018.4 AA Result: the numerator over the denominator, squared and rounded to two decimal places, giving 0.79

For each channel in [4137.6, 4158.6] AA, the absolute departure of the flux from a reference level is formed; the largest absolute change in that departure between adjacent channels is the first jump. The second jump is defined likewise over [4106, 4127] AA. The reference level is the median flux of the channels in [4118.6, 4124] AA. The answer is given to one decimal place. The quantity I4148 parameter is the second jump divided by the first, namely 1.3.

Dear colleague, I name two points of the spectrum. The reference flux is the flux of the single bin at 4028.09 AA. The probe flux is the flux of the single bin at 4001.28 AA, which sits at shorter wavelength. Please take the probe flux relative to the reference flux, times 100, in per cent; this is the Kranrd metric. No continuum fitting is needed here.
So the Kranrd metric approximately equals 108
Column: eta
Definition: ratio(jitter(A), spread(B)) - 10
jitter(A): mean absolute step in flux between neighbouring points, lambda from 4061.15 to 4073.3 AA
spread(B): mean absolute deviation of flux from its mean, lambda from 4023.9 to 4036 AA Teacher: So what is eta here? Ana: -8.90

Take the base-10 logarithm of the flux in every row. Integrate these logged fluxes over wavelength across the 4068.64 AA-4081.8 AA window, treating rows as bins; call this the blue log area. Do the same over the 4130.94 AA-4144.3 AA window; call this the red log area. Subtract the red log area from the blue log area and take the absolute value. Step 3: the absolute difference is 0.42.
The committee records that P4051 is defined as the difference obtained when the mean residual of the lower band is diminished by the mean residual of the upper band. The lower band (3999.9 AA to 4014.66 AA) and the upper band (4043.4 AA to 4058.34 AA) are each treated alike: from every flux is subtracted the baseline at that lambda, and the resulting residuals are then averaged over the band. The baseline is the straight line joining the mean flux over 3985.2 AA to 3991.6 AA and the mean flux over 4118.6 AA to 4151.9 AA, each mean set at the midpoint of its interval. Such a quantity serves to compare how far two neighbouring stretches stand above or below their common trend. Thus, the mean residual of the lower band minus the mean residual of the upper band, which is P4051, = 5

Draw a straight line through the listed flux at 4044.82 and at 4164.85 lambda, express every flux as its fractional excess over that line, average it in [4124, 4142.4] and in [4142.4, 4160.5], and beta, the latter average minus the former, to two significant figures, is -0.16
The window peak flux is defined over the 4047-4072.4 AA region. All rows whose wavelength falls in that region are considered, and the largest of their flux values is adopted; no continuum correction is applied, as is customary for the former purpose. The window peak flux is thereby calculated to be 52.26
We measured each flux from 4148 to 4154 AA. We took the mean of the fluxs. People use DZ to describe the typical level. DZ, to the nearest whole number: 44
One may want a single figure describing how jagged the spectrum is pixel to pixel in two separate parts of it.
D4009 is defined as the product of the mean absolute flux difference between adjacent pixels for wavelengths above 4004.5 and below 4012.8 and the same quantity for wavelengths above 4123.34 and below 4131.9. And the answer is 19.8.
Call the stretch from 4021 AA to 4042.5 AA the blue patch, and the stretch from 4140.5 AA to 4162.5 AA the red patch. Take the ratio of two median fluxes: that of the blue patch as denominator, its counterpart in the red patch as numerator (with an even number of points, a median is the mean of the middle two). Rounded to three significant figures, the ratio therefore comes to 0.809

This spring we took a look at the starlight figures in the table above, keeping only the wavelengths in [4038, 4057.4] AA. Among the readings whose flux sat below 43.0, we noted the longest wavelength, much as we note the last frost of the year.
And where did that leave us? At 4051.34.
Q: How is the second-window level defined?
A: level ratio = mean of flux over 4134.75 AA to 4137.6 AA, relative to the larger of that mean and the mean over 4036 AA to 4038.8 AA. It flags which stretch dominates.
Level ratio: 0.79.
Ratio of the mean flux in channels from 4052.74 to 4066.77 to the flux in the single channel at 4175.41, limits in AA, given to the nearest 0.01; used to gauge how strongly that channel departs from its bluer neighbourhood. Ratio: 1.11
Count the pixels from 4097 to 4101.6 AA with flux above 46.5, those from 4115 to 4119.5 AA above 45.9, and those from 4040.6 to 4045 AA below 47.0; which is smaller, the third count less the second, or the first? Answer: 2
